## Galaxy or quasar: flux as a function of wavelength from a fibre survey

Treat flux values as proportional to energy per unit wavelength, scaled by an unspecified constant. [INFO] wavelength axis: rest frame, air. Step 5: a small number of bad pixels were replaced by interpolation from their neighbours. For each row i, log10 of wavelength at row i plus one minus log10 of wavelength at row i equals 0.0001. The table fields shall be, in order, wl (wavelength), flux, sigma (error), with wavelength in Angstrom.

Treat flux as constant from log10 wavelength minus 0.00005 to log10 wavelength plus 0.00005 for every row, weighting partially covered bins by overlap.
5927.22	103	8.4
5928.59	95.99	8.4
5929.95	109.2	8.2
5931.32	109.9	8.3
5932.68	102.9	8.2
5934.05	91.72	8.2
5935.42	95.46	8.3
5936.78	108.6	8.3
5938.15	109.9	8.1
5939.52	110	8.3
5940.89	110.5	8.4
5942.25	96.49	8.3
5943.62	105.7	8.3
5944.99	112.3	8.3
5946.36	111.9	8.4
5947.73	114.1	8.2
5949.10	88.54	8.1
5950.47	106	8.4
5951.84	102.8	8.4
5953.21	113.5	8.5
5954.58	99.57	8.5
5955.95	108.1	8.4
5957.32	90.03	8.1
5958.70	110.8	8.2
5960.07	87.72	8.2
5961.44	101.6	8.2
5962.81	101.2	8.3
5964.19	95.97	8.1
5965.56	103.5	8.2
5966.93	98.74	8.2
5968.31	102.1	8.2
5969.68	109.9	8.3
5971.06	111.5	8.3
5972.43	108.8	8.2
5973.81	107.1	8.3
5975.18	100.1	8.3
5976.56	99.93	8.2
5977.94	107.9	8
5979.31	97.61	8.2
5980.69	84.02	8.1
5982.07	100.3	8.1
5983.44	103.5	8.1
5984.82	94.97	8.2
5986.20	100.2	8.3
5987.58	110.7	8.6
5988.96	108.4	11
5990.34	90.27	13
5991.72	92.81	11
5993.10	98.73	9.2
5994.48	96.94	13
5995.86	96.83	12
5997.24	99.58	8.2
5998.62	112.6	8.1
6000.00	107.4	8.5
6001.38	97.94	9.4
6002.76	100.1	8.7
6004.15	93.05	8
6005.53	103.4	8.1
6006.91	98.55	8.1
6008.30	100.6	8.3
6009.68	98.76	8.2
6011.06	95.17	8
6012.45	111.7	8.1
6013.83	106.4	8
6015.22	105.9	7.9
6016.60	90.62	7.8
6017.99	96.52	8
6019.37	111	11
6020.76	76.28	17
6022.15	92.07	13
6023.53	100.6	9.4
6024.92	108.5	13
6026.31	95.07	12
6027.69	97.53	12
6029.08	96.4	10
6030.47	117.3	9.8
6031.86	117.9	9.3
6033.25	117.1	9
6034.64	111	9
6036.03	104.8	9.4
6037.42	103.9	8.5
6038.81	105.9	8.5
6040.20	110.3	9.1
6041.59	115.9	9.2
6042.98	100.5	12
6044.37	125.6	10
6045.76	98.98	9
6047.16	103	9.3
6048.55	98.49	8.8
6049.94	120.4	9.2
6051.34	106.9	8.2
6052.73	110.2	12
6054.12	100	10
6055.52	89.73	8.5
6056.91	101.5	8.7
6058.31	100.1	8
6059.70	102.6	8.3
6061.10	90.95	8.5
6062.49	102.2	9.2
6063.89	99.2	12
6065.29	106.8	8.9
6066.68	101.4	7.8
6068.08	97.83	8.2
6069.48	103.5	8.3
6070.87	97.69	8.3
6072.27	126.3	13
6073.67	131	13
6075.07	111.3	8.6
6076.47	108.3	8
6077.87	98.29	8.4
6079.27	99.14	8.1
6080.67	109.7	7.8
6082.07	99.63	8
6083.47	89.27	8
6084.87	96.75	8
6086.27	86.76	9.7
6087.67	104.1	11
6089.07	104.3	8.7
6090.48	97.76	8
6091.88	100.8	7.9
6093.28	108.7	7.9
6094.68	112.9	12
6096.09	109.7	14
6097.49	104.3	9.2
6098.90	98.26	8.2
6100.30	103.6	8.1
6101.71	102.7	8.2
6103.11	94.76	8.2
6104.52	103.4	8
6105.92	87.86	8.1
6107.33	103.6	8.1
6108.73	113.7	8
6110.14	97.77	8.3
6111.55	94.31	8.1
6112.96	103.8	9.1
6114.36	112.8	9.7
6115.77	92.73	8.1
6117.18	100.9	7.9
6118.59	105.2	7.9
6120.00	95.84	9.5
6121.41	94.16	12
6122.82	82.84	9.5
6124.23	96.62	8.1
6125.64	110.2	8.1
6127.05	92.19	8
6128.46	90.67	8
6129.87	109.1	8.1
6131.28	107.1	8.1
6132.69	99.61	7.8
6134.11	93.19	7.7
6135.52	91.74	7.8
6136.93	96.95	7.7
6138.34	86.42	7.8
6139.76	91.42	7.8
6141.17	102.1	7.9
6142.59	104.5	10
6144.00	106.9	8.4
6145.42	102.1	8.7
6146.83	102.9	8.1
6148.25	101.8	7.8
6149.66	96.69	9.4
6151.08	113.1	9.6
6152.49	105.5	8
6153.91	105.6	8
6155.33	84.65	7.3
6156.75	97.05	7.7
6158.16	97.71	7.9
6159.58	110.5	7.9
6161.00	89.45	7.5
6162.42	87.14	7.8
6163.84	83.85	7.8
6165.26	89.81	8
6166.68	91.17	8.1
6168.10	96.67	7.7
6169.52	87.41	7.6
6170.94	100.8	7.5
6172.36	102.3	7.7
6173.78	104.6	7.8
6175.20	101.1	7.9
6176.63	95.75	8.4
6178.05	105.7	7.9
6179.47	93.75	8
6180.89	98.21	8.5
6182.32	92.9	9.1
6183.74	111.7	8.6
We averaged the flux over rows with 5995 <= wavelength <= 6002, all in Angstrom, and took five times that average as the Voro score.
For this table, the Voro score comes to 514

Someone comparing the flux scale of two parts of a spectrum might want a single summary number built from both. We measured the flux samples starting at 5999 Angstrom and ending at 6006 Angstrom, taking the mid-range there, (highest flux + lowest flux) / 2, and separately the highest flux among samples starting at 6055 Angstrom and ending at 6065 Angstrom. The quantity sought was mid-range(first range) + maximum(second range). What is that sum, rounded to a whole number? 203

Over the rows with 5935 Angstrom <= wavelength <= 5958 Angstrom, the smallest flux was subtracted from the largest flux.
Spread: 26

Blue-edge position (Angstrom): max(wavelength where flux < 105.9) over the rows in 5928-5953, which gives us 5951.84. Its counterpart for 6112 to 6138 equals 6136.93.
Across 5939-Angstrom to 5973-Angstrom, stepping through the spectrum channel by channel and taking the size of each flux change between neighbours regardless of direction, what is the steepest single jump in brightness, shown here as 26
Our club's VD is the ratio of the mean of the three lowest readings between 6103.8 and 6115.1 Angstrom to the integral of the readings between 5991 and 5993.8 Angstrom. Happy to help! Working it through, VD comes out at 0.35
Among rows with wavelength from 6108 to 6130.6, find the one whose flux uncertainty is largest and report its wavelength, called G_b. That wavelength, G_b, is 6121.41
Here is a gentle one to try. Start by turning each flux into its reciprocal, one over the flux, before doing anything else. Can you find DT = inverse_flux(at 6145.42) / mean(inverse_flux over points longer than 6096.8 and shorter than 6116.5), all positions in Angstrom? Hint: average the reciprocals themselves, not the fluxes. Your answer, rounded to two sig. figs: 0.98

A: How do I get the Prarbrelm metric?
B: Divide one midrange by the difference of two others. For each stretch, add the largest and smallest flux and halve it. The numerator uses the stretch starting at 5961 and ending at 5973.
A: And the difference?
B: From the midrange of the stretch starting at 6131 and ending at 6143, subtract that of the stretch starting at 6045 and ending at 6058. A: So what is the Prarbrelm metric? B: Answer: -12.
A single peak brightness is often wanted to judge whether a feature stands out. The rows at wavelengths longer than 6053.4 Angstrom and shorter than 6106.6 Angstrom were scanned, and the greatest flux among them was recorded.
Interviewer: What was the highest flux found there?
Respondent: 131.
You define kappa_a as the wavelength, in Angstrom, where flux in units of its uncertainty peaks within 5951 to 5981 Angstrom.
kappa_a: 5958.70 Angstrom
